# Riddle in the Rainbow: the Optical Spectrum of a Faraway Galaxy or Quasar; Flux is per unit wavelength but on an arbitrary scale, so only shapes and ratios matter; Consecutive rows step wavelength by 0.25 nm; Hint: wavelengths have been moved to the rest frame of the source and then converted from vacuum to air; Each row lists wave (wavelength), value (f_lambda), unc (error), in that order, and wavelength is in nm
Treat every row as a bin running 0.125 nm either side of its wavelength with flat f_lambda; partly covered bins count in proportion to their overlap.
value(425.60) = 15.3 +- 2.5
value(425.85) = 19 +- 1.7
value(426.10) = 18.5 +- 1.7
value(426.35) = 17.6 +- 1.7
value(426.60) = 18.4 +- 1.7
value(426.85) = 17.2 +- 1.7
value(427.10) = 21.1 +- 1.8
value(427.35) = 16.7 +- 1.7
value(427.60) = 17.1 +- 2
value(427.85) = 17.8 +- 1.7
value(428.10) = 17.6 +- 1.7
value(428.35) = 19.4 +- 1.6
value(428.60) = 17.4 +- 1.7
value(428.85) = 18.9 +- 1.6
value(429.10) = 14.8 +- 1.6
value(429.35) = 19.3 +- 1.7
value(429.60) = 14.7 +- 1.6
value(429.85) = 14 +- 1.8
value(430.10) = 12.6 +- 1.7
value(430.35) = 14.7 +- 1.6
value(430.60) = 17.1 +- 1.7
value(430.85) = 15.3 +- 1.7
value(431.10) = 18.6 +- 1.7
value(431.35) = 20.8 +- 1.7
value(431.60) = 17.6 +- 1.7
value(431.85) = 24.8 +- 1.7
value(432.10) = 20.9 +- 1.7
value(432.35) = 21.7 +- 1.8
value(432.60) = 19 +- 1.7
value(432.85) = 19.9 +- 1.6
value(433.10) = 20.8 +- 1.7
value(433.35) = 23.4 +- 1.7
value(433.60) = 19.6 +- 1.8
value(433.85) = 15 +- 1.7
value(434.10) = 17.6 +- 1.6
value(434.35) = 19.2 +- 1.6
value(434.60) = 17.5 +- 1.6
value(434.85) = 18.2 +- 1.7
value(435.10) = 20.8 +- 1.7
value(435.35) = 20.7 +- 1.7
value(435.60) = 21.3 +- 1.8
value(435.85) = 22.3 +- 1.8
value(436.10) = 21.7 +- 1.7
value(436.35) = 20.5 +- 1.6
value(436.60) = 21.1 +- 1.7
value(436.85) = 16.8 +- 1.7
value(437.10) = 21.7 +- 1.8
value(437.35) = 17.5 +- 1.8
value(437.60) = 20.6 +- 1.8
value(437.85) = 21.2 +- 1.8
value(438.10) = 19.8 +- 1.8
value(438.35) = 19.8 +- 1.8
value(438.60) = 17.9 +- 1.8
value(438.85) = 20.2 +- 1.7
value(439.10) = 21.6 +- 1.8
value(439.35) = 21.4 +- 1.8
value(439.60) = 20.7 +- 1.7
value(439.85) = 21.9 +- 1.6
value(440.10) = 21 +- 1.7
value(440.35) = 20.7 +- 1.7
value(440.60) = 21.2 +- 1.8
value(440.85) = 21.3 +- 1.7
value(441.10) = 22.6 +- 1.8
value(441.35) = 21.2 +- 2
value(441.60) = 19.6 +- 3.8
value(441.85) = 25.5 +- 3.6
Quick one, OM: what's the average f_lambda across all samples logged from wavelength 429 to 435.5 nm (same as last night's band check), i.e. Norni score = 18.4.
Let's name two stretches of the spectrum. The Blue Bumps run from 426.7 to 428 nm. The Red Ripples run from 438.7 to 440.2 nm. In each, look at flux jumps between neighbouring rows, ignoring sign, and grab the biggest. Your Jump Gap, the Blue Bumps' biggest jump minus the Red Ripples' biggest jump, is 3.0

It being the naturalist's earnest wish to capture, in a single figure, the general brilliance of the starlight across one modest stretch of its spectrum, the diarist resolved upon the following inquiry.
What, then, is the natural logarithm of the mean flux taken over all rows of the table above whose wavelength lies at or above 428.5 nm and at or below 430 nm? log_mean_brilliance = 2.80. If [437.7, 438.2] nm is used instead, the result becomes 3.02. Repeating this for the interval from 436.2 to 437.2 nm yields 3.00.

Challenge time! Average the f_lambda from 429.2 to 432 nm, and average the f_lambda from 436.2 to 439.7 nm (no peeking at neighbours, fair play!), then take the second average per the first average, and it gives 1.16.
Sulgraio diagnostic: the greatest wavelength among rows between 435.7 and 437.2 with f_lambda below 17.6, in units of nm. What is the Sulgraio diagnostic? 436.85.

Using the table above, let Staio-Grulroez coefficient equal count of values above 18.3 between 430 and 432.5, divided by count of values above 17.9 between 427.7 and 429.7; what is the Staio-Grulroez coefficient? 1.7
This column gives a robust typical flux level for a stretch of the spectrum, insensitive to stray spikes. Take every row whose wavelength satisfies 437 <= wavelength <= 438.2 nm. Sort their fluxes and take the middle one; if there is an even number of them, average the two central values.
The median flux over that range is 20.6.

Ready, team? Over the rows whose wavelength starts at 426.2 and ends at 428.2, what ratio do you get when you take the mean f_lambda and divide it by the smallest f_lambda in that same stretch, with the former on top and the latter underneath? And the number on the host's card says 1.07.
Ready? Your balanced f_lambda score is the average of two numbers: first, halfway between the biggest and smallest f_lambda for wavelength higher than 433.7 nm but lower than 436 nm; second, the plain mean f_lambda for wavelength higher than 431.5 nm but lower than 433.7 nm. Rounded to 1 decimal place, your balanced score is 19.8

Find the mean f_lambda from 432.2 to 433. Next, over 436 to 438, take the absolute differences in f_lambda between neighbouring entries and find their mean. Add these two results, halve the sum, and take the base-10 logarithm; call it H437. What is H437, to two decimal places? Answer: 1.06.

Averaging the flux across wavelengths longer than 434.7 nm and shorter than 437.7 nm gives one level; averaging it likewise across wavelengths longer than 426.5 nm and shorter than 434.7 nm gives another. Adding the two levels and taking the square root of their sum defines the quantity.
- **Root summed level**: 6.20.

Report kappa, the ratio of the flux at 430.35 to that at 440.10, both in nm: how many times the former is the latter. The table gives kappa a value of 0.70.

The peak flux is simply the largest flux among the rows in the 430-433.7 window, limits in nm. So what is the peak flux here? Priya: 24.8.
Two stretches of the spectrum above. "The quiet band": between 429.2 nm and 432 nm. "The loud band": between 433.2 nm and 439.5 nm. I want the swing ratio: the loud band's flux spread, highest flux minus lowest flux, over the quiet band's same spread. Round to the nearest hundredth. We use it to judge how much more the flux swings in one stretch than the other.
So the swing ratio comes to 0.69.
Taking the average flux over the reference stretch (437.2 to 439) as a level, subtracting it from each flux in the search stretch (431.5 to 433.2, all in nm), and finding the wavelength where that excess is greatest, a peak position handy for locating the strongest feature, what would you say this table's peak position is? 431.85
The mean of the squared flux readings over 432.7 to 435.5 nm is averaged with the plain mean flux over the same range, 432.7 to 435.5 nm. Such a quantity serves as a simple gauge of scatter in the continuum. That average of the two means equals 199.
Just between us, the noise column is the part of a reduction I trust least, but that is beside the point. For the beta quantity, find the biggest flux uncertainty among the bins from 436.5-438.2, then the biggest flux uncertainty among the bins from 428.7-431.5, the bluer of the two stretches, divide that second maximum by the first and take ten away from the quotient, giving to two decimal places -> -9.00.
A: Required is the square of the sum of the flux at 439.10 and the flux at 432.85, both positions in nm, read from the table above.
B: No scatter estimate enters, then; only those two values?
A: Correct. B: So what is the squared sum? 1722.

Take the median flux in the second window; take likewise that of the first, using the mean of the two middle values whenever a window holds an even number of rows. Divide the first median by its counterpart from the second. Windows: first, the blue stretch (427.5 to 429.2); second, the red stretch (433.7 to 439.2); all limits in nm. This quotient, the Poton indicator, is 0.86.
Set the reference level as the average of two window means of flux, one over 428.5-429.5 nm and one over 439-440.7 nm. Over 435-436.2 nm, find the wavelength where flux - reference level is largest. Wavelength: 435.85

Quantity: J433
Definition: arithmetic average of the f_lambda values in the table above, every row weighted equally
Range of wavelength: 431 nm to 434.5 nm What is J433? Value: 19.9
